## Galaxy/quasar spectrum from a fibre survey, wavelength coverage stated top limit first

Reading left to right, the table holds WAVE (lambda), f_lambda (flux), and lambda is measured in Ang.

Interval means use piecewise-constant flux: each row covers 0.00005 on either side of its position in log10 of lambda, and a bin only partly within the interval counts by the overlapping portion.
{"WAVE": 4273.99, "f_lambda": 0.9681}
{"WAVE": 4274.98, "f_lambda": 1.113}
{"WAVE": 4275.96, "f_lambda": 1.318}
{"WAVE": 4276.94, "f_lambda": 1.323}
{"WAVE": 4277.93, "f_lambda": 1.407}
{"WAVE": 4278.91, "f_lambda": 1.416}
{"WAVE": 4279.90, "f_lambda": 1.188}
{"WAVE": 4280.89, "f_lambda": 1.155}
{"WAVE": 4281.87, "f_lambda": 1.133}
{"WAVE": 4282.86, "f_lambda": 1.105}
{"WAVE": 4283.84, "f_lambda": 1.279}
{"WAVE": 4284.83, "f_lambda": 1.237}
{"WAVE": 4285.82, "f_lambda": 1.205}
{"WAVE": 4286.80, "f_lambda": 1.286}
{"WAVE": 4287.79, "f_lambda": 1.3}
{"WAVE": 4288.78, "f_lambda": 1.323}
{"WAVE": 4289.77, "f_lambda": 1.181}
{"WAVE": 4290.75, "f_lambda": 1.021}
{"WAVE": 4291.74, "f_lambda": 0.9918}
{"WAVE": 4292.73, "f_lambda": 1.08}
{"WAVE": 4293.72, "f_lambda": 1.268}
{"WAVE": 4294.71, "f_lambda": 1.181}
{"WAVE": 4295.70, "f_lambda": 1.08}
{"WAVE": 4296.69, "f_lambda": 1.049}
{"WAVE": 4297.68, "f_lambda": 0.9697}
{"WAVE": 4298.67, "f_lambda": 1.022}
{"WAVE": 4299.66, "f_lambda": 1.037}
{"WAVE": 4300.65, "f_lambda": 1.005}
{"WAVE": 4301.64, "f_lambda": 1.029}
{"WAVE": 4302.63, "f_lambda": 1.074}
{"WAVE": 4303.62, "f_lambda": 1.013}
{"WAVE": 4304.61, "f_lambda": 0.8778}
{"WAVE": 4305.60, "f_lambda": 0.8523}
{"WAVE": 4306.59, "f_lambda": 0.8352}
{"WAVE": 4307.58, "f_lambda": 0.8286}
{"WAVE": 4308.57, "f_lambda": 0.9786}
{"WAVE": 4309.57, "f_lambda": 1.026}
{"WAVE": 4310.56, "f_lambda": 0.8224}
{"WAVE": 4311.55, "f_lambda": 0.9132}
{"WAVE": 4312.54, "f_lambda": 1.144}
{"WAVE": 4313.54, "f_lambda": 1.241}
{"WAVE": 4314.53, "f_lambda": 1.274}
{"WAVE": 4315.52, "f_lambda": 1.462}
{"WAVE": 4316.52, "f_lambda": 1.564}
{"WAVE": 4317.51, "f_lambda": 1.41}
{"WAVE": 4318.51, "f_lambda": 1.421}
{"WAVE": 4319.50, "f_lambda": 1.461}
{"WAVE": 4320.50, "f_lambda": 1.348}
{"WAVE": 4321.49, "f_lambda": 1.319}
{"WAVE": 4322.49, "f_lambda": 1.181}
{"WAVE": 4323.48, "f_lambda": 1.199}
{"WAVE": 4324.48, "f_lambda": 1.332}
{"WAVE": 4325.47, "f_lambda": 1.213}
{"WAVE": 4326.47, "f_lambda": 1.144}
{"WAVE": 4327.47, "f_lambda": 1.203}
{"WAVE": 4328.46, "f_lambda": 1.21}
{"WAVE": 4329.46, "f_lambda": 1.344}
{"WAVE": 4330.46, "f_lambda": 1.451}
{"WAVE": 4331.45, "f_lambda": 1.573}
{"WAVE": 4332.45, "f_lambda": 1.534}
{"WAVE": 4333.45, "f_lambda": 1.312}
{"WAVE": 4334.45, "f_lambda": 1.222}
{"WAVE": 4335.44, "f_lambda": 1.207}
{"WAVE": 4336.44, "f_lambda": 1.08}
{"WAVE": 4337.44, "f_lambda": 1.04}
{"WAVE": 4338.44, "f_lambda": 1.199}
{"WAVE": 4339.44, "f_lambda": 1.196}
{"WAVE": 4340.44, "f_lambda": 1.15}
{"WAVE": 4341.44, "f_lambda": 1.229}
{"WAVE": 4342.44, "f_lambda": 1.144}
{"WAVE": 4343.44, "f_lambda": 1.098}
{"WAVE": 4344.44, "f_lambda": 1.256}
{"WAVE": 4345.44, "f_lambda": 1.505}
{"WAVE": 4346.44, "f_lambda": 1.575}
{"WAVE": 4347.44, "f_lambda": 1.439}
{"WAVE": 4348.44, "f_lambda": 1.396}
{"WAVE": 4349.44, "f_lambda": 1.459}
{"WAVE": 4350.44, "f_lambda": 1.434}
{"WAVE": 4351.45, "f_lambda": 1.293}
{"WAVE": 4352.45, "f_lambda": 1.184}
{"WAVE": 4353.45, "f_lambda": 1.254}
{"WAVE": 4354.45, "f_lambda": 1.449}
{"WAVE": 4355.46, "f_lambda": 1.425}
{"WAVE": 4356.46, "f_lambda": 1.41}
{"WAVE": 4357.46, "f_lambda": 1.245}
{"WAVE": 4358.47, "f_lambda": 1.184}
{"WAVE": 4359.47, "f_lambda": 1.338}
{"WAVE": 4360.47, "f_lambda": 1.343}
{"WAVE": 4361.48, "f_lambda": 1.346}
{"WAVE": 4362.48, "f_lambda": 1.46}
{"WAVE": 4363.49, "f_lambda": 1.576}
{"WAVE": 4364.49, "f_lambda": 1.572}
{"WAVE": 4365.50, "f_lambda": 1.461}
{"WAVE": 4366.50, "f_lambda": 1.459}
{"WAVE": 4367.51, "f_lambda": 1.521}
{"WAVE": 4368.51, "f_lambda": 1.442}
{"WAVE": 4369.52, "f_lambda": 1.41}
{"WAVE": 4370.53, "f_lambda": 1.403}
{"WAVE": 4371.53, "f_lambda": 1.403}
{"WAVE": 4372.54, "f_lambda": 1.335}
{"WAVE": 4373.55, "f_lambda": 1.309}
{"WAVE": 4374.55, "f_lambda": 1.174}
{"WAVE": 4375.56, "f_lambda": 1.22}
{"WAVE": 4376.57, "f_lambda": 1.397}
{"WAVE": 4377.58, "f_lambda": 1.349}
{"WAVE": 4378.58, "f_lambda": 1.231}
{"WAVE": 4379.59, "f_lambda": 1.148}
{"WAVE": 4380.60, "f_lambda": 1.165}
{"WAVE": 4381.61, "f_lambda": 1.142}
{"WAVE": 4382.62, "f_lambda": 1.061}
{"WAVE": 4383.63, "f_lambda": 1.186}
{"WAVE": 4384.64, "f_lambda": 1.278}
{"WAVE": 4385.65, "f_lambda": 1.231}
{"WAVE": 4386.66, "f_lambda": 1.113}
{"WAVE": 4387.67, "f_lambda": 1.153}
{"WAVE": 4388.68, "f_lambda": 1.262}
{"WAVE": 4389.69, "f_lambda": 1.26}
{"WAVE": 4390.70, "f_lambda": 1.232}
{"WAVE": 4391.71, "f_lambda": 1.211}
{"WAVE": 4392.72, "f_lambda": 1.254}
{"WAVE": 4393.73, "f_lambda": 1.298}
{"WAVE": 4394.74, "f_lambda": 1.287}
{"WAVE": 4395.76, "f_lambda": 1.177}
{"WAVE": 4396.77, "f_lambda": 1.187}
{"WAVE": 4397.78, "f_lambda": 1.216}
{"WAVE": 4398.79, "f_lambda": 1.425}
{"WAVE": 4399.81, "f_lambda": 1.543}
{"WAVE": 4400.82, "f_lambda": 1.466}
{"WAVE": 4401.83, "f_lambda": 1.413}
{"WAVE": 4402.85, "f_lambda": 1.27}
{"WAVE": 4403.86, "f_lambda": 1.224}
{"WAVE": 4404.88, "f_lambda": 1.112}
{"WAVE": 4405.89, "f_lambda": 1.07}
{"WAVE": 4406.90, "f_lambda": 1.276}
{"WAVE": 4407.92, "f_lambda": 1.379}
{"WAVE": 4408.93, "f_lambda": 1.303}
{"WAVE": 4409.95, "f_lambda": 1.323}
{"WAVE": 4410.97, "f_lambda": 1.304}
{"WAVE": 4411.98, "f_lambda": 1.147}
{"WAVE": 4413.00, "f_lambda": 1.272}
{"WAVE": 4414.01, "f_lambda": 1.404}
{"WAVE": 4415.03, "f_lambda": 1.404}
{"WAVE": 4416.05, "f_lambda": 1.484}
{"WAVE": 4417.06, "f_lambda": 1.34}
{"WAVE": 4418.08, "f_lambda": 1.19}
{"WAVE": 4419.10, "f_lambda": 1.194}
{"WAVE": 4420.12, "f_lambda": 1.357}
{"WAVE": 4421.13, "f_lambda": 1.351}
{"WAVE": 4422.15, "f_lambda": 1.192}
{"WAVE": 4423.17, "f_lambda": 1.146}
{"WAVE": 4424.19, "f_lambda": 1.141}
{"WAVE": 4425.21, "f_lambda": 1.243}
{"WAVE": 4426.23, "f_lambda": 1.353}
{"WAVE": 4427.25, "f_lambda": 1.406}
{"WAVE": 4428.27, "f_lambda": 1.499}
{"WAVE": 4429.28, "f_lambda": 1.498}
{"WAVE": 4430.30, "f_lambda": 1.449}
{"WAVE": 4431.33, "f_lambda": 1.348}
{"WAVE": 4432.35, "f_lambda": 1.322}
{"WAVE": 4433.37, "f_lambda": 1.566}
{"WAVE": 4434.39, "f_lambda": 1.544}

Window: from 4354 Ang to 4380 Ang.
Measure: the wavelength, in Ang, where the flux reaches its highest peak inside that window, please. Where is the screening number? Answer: 4363.49 Ang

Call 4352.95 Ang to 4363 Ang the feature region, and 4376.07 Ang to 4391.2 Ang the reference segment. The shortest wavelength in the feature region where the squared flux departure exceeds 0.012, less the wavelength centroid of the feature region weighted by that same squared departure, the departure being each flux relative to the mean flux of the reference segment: -3.6 Ang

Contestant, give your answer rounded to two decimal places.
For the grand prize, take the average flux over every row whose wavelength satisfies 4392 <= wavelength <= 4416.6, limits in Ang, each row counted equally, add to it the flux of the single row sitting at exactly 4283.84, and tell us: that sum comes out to 2.58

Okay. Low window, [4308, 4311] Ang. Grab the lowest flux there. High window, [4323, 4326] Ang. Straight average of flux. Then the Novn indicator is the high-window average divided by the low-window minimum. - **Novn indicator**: 1.5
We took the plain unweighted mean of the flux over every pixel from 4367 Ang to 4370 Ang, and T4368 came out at 1.46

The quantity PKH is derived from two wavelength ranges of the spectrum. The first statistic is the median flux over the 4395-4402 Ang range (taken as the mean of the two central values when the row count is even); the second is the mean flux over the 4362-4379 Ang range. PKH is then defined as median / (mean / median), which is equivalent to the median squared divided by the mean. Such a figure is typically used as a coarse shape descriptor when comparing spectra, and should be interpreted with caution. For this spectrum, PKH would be 1.43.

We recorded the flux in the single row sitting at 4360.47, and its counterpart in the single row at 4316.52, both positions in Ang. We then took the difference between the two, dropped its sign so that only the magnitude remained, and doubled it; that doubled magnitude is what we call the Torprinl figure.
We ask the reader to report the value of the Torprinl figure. 0.4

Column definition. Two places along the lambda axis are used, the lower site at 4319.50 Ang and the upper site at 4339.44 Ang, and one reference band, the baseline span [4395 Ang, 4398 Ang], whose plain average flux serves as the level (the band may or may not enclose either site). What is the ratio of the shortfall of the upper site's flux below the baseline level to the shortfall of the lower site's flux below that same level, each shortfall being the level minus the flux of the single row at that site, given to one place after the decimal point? 0.0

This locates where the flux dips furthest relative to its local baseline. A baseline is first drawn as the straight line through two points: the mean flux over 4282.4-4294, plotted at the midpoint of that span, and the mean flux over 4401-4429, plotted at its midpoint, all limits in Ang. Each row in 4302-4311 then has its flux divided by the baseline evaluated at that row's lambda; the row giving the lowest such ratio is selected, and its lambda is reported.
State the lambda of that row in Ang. 4310.56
